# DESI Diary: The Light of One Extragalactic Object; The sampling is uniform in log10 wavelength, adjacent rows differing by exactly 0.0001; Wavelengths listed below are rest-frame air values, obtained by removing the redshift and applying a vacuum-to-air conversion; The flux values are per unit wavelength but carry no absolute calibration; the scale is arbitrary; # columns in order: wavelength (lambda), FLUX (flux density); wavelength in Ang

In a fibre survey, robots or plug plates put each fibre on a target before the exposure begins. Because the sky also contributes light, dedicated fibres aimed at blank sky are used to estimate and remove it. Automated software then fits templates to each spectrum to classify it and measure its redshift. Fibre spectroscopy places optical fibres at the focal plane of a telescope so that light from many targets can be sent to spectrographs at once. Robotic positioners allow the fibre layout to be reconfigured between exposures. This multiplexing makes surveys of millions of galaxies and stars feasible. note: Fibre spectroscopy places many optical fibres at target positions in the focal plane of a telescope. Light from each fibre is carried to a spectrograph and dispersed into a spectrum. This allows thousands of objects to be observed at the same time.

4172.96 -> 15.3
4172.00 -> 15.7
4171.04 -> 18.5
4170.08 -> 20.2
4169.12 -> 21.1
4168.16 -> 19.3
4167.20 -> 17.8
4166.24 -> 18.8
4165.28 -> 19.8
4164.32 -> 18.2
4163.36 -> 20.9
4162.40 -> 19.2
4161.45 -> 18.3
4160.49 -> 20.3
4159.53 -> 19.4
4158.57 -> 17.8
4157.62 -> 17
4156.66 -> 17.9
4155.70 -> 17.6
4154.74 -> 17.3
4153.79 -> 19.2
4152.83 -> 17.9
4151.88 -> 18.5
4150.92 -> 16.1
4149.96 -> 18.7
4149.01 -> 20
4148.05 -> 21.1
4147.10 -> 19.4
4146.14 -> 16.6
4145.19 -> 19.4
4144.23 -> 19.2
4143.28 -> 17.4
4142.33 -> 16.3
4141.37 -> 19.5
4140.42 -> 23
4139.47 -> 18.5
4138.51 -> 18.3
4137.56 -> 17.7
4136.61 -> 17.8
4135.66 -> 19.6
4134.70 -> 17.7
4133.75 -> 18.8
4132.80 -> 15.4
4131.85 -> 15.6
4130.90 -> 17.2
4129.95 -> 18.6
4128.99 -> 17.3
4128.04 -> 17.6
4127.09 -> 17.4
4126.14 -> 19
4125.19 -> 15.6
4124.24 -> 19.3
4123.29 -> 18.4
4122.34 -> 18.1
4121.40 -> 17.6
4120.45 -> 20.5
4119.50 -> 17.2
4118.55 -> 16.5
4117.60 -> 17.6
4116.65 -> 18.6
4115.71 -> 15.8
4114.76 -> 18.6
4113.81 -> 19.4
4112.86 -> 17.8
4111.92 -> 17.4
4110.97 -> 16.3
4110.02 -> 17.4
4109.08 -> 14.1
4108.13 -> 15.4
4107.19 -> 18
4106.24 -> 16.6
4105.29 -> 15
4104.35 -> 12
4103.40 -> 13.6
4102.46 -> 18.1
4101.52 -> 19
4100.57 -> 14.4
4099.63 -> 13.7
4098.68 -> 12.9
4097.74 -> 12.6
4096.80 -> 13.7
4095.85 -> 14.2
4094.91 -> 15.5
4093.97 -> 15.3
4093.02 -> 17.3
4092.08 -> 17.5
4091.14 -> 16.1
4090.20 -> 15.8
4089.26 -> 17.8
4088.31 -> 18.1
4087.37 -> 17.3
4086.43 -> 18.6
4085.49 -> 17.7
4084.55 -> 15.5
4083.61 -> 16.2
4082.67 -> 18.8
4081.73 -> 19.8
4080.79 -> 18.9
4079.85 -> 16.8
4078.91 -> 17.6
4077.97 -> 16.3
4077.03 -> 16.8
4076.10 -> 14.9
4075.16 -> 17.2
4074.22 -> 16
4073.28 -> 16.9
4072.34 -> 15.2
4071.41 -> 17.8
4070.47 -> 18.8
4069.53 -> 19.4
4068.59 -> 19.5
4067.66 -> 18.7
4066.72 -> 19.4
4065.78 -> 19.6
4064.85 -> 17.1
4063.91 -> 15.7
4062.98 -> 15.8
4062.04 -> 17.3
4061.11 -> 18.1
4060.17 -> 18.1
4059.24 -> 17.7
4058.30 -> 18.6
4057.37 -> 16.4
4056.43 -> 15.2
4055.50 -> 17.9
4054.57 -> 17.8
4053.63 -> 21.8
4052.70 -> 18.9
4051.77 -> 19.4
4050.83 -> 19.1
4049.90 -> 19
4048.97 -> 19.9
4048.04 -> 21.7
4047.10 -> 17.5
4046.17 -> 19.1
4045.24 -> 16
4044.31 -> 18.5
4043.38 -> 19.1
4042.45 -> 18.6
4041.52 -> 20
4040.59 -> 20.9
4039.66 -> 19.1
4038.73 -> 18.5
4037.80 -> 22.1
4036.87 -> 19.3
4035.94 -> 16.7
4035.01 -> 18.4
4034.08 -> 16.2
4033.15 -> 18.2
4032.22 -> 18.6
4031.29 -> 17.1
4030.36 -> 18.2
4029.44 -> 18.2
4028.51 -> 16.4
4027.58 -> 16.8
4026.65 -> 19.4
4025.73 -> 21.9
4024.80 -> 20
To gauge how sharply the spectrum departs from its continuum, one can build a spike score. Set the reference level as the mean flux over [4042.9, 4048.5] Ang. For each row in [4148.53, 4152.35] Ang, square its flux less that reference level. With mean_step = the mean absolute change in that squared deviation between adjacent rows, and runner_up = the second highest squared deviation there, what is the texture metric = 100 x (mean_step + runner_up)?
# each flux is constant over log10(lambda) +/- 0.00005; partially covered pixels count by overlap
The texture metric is 676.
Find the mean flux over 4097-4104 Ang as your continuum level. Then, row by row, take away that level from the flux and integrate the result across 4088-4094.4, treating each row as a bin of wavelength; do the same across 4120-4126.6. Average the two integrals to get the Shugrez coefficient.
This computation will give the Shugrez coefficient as 18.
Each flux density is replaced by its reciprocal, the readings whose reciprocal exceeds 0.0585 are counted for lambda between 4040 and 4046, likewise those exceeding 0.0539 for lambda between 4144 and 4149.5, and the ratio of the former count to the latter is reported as 1.0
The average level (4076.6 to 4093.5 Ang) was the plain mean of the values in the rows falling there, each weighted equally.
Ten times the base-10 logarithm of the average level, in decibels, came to 12.4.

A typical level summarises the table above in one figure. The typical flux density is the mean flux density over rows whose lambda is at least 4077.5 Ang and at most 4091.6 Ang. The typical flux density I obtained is 17.4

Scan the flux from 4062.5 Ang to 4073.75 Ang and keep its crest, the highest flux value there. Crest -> 19.6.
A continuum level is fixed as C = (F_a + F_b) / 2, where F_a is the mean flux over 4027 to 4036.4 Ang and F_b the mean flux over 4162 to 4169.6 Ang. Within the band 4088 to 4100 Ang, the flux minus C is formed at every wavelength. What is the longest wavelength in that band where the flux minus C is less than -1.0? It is 4099.63 Ang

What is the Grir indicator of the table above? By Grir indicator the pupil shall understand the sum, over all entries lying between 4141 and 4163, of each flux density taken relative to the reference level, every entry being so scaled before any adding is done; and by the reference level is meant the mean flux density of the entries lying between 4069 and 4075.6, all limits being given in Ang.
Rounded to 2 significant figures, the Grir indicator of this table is 24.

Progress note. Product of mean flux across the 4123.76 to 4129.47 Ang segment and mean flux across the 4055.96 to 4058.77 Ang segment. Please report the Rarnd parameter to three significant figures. 296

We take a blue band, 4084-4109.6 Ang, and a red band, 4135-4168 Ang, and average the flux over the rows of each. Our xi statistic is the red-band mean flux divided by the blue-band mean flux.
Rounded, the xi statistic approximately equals 1.18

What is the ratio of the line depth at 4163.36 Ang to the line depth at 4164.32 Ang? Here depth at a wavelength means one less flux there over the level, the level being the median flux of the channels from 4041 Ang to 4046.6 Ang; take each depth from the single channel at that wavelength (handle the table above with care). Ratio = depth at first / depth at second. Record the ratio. -3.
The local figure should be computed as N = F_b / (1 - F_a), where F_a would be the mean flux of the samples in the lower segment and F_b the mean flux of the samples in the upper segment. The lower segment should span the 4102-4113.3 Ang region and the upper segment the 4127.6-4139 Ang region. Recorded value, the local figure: -1.18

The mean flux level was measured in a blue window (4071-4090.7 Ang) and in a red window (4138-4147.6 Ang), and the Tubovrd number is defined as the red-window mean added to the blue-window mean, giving 35.9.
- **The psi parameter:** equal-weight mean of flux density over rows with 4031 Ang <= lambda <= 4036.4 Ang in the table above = 17.5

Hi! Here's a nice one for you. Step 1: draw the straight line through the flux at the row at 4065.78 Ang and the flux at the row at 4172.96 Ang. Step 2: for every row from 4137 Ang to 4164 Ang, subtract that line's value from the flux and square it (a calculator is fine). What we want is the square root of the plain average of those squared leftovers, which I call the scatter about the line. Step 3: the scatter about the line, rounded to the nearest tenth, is 2.9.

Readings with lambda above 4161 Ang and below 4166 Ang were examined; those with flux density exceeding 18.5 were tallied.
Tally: 3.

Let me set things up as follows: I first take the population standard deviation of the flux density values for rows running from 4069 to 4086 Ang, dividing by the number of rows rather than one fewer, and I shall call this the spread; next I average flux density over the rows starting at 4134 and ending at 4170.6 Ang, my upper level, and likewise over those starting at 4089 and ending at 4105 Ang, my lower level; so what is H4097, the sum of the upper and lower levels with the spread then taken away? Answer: 32.6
